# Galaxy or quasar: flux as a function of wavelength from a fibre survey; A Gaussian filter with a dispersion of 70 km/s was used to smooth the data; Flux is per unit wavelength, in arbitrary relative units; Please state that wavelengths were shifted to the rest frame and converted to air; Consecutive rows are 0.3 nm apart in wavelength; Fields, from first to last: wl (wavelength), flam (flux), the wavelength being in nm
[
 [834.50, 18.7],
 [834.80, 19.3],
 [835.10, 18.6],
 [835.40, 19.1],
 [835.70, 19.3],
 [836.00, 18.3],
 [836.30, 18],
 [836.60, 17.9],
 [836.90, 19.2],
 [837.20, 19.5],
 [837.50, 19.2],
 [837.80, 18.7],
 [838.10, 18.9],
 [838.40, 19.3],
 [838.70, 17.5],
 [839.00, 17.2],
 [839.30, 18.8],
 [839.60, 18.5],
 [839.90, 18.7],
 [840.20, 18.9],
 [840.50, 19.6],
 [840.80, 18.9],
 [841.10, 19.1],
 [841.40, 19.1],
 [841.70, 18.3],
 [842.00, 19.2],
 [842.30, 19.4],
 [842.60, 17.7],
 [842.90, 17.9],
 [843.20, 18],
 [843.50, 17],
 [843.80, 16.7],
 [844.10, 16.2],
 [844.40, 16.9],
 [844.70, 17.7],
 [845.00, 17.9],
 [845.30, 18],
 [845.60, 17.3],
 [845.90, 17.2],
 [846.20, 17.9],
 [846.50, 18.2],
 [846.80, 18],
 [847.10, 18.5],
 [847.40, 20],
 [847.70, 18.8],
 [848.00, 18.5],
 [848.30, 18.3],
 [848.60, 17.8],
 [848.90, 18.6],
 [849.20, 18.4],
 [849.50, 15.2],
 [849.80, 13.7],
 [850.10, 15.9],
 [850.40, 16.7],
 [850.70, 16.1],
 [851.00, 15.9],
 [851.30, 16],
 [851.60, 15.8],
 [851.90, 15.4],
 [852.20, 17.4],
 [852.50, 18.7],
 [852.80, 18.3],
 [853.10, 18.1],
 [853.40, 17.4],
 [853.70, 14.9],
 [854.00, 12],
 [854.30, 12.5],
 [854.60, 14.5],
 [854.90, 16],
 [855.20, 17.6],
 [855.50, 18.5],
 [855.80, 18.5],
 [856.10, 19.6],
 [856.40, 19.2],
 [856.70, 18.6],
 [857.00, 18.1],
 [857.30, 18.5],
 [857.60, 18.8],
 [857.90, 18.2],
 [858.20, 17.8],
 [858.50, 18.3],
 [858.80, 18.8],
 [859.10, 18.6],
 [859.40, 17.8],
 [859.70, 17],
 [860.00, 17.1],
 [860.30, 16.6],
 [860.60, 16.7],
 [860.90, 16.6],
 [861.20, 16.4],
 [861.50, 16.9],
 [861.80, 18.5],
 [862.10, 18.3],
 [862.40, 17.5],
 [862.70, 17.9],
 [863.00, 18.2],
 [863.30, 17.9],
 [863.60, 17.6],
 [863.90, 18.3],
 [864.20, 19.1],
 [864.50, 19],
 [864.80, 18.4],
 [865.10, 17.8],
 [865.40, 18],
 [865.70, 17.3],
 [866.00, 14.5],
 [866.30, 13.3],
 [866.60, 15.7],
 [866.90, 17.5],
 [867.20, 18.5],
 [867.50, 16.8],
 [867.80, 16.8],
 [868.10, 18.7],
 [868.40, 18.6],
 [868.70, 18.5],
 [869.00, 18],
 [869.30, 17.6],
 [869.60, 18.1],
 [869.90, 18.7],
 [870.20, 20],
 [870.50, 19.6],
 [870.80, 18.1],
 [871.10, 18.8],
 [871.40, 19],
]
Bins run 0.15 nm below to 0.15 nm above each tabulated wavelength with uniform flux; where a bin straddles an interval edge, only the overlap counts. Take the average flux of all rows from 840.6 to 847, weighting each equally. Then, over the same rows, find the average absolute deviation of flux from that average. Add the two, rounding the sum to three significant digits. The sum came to 18.6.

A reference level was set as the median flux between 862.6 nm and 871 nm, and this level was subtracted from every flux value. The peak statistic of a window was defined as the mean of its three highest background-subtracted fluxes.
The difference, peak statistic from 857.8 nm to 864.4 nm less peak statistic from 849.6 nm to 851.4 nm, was 2.6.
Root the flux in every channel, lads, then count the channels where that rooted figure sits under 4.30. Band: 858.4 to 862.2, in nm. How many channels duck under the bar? 10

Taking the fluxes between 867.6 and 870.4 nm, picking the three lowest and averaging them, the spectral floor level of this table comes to 17.5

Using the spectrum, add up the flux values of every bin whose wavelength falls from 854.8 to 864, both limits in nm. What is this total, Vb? 554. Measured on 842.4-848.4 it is 357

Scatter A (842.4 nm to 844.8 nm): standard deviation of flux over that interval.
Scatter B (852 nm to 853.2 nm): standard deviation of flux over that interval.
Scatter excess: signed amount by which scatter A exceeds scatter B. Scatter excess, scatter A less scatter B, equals 0.1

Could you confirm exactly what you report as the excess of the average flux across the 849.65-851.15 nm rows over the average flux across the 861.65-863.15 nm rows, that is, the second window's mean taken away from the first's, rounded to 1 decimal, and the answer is -2.4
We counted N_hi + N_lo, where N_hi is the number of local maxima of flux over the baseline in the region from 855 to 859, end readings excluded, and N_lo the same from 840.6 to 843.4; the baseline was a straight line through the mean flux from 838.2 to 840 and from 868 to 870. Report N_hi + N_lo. 4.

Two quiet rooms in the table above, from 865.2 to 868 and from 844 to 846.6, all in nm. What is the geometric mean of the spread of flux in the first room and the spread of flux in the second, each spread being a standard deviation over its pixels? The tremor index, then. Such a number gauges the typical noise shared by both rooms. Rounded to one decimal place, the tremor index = 1.0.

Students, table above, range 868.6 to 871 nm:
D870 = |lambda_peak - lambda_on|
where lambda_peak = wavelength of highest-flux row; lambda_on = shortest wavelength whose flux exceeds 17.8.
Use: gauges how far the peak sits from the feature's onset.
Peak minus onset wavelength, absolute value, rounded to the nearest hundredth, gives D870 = 1.50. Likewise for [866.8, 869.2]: 0.90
